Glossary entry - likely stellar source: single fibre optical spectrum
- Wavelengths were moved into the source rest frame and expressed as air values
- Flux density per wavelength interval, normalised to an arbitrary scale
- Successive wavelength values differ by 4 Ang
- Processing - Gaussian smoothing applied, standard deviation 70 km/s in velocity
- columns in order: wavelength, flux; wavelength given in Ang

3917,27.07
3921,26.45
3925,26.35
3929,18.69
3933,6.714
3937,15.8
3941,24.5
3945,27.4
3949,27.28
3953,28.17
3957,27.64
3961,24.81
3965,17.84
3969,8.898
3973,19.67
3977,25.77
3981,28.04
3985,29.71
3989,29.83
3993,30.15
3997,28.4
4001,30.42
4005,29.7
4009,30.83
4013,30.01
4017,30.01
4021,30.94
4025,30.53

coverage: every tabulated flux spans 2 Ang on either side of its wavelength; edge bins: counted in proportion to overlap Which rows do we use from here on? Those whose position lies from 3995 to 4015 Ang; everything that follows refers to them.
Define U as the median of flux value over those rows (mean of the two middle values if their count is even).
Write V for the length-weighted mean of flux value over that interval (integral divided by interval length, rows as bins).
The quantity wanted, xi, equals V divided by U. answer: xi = 1.00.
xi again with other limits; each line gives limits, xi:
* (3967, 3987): 0.87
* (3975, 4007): 0.98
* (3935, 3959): 0.92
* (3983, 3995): 1.00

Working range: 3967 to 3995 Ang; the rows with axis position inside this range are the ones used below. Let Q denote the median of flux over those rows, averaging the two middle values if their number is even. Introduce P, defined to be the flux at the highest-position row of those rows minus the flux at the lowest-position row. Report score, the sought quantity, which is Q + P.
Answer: 49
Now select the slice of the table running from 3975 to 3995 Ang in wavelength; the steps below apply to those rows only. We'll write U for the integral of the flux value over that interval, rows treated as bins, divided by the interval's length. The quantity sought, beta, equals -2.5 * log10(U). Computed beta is -3.64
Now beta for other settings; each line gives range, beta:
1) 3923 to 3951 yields -3.30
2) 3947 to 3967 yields -3.50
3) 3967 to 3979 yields -3.14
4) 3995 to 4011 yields -3.69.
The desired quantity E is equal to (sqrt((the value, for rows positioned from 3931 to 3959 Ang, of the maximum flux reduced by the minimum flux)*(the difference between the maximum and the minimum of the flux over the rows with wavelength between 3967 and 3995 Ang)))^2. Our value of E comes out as 456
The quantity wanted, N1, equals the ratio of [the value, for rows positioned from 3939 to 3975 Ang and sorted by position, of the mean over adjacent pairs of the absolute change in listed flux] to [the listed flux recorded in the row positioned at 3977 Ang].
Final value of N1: 0.16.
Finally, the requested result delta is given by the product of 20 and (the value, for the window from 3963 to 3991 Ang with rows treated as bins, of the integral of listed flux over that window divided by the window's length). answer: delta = 456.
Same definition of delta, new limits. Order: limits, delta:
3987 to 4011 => 598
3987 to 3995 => 600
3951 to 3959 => 558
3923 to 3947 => 398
